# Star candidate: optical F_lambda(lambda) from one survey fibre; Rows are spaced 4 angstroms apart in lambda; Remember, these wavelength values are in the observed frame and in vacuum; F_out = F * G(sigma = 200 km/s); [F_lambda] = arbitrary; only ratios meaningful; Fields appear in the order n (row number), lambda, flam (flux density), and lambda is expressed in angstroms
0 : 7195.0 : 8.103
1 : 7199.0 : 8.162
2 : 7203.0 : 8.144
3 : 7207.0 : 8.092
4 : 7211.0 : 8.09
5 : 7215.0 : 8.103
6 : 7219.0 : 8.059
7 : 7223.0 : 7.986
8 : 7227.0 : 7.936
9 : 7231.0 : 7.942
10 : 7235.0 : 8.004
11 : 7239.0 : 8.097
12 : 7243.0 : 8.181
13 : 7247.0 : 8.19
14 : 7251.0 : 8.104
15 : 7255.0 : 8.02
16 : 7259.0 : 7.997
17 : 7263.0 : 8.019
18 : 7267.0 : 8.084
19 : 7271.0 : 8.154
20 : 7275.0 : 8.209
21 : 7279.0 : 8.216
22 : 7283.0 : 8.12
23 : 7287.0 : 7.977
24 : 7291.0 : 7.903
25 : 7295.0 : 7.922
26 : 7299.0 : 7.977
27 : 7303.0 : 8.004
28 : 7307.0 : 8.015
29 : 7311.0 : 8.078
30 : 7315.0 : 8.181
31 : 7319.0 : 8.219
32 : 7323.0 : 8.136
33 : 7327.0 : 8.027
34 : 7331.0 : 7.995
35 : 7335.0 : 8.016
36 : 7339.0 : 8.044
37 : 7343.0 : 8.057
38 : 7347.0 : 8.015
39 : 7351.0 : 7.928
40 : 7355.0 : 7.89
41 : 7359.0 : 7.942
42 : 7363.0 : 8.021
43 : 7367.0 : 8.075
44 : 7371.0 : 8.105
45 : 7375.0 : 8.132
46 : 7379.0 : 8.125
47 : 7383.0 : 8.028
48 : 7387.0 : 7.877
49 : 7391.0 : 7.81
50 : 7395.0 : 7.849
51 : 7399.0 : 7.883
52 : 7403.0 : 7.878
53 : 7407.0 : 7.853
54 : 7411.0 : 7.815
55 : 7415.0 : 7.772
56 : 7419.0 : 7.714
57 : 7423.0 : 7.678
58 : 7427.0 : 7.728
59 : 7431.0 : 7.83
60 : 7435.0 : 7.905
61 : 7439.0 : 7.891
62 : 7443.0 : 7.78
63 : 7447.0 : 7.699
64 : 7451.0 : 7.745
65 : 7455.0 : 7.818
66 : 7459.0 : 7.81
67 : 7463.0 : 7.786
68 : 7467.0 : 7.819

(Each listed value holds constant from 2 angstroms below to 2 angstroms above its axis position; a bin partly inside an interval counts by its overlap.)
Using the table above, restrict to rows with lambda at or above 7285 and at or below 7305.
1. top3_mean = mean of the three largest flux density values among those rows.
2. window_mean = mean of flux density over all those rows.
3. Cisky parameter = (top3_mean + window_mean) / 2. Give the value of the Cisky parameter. 7.97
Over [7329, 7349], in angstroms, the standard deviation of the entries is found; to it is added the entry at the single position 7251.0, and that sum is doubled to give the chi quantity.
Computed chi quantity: 16.3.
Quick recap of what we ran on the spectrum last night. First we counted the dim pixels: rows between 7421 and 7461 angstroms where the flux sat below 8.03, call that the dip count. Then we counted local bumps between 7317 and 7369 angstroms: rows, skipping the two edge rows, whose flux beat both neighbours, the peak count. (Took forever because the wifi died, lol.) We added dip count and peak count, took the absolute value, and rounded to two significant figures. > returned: 11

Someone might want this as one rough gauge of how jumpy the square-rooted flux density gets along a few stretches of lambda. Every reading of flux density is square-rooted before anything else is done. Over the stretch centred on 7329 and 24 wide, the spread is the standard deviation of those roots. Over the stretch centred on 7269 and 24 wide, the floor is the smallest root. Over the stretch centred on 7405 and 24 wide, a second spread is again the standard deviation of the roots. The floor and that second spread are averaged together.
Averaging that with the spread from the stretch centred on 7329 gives 0.716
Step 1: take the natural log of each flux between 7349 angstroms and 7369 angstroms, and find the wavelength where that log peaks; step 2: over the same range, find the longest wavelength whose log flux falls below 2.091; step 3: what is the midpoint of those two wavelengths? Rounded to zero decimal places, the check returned 7367 angstroms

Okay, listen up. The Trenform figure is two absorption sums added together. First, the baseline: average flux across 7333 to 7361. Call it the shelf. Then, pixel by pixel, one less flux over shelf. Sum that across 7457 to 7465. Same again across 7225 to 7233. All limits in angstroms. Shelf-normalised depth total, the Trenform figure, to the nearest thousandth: 0.058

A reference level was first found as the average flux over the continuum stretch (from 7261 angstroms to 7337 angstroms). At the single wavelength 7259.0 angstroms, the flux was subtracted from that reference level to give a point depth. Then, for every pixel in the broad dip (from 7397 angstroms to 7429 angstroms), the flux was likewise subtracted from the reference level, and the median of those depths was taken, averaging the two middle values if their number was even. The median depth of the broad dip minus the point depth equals 0.20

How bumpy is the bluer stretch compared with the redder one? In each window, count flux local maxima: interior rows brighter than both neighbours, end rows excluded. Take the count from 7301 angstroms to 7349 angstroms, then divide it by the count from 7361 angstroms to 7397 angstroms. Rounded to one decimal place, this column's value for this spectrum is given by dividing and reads 2.0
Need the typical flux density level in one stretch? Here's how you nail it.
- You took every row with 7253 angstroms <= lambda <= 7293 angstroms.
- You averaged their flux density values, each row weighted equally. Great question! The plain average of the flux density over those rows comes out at 8.070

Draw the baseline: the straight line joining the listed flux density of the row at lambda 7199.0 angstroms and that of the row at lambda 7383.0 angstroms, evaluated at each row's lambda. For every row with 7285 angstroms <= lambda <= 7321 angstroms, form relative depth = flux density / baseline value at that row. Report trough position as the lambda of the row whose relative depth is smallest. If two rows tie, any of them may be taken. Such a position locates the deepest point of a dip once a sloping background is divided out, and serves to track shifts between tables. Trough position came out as 7291.0 angstroms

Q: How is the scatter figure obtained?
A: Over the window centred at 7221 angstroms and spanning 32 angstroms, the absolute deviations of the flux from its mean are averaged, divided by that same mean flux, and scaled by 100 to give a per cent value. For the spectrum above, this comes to 0.74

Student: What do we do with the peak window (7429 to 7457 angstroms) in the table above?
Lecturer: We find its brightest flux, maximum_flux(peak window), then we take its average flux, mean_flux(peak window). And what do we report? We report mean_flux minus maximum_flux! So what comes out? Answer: -0.095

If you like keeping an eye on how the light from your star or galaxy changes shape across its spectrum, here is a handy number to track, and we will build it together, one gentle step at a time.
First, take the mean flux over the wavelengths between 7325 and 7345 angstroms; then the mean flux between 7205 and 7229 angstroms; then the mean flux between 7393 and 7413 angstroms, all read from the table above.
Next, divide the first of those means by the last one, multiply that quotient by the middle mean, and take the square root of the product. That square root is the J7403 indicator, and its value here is 2.87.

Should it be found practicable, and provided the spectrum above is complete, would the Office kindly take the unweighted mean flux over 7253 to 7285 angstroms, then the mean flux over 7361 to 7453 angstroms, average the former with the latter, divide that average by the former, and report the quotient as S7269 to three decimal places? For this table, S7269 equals 0.986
